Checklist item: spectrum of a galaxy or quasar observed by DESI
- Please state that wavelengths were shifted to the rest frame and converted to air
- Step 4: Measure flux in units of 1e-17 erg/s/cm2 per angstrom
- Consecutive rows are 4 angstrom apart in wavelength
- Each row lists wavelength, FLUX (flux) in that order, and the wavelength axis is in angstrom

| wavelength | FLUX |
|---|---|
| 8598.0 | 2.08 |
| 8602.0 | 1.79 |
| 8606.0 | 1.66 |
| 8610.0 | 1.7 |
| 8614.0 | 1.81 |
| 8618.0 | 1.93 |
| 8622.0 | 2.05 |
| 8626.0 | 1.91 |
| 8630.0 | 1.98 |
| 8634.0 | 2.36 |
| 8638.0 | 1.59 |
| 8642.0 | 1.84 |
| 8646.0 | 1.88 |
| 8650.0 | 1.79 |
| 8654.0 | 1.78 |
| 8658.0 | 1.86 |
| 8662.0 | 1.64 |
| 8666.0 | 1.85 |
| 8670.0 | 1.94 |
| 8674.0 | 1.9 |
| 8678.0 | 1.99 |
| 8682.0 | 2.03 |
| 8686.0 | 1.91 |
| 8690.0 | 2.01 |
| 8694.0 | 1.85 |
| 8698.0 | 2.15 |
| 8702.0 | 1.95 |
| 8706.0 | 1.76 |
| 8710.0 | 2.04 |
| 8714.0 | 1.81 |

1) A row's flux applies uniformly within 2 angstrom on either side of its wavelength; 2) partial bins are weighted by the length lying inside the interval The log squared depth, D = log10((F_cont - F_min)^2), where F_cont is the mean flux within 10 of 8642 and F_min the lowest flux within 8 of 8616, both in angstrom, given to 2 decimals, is -1.43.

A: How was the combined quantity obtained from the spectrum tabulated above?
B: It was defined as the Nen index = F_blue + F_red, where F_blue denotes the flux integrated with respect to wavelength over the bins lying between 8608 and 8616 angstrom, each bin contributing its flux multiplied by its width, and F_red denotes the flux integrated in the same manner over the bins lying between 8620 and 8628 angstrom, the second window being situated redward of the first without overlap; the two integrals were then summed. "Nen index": 29.9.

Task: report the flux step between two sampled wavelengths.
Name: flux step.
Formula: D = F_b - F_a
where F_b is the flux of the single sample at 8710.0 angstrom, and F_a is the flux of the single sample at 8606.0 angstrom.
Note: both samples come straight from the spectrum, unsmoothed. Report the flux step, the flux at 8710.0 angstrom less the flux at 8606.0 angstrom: 0.38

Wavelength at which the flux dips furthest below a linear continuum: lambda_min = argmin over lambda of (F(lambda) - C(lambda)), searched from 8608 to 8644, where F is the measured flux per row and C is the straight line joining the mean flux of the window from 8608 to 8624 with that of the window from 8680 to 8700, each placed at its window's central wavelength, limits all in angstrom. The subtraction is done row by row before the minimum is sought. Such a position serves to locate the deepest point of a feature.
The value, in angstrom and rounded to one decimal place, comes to 8638.0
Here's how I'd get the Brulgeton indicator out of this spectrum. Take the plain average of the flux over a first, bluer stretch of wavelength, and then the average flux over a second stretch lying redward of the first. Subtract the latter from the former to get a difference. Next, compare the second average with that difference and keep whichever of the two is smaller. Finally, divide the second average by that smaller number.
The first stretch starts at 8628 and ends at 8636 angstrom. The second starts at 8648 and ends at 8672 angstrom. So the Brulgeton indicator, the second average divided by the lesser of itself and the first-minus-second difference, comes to 5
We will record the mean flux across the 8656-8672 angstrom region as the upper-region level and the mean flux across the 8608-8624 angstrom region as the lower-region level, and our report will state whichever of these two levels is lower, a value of 1.82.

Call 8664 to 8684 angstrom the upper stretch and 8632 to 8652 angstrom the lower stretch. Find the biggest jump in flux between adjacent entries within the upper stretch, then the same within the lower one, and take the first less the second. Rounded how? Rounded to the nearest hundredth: -0.68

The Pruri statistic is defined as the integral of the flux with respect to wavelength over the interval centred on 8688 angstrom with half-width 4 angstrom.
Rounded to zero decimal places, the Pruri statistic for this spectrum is 16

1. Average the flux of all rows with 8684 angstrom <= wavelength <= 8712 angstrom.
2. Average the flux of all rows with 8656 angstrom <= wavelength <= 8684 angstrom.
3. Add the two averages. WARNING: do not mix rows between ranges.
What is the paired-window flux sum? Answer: 3.84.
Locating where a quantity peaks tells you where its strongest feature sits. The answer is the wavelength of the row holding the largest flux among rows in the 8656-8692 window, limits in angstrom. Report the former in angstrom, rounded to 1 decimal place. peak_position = 8682.0 angstrom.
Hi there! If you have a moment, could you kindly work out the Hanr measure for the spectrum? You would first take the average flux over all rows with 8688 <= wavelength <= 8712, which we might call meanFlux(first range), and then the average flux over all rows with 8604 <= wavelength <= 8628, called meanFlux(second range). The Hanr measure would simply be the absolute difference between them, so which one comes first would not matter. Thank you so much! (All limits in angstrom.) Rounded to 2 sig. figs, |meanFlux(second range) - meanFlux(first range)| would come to 0.12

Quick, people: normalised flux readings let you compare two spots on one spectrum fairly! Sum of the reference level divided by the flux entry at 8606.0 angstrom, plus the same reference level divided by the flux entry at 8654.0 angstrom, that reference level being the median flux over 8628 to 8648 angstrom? 2.19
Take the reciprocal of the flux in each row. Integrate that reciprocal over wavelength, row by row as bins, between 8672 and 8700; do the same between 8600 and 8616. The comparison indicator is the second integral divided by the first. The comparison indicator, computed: 0.65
